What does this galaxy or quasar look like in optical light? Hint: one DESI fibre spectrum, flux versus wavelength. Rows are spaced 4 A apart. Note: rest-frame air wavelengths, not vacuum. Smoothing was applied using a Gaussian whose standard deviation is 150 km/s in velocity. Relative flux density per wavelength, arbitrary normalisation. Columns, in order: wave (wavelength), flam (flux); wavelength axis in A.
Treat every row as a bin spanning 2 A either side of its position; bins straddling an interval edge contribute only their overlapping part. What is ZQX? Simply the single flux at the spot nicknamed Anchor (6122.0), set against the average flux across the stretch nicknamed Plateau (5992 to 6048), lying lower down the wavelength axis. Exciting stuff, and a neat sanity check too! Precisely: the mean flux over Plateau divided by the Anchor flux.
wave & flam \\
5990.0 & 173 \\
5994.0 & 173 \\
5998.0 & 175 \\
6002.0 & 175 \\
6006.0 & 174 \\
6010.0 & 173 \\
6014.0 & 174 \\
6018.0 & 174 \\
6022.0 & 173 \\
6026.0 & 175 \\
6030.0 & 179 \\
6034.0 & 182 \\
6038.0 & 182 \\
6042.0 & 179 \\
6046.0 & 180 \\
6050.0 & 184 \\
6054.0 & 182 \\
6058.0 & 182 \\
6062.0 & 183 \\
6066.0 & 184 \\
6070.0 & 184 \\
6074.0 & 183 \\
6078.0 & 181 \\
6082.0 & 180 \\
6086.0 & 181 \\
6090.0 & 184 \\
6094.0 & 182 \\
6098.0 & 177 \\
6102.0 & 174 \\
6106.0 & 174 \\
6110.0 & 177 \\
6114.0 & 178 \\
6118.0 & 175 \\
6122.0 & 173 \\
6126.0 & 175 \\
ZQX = 1.02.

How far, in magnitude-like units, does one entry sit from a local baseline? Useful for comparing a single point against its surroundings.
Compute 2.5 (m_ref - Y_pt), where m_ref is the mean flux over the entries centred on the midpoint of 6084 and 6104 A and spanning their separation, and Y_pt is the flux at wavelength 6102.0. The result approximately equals 14.0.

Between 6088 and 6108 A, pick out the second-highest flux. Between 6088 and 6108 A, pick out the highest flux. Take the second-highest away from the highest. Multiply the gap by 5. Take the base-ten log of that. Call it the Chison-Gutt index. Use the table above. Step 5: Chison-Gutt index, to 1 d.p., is 1.0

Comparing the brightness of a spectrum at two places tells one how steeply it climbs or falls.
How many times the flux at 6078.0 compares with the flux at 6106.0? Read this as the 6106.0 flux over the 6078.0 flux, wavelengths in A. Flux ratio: 0.96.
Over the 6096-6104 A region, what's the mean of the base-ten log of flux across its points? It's 2.24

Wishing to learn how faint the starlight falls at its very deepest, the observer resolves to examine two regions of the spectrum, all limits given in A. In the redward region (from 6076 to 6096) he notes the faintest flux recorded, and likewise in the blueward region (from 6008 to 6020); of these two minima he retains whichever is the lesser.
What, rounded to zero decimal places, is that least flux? 173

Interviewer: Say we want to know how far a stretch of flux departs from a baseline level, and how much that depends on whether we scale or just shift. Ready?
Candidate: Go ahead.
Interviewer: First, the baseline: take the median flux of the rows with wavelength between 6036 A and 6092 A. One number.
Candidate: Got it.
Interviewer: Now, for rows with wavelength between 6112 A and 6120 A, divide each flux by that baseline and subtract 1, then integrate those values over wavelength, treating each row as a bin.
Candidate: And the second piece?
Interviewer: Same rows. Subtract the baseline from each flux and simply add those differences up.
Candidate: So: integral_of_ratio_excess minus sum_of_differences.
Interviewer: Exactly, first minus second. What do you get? 11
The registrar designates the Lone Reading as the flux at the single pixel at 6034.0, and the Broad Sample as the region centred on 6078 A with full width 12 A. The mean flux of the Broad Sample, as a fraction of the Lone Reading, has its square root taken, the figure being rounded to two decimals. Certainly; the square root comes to 1.00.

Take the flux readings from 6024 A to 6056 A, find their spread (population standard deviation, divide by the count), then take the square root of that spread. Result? 1.61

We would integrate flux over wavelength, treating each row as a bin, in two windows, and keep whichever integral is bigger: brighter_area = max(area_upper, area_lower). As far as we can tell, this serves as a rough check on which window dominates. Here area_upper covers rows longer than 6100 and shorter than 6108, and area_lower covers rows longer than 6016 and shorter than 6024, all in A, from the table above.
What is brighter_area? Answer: 1392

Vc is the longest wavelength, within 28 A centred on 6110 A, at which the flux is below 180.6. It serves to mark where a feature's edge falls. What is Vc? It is 6122.0 A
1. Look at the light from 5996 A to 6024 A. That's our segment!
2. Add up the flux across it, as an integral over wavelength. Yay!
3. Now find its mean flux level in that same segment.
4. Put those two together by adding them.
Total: 5046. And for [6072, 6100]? 5253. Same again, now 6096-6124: 5087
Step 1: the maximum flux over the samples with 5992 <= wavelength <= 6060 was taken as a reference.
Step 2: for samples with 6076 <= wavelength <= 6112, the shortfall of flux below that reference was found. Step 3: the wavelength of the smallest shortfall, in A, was 6090.0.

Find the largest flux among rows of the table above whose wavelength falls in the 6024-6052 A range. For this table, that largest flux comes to 184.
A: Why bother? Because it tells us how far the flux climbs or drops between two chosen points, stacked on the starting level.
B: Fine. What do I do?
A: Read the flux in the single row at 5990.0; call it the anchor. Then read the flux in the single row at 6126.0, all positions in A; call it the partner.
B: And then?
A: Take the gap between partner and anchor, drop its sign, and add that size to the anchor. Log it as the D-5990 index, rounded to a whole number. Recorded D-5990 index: 175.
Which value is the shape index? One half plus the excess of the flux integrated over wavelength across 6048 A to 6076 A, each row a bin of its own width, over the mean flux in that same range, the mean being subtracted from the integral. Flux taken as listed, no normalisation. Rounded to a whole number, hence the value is 4945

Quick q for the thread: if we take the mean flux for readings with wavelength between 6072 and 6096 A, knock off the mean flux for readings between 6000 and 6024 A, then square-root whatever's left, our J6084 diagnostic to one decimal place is 2.8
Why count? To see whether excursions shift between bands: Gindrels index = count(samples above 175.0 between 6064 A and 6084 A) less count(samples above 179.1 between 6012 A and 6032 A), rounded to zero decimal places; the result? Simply 5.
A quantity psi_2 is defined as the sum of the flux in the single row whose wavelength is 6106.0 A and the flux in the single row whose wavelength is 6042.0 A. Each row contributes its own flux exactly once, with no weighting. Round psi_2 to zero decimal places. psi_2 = 353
